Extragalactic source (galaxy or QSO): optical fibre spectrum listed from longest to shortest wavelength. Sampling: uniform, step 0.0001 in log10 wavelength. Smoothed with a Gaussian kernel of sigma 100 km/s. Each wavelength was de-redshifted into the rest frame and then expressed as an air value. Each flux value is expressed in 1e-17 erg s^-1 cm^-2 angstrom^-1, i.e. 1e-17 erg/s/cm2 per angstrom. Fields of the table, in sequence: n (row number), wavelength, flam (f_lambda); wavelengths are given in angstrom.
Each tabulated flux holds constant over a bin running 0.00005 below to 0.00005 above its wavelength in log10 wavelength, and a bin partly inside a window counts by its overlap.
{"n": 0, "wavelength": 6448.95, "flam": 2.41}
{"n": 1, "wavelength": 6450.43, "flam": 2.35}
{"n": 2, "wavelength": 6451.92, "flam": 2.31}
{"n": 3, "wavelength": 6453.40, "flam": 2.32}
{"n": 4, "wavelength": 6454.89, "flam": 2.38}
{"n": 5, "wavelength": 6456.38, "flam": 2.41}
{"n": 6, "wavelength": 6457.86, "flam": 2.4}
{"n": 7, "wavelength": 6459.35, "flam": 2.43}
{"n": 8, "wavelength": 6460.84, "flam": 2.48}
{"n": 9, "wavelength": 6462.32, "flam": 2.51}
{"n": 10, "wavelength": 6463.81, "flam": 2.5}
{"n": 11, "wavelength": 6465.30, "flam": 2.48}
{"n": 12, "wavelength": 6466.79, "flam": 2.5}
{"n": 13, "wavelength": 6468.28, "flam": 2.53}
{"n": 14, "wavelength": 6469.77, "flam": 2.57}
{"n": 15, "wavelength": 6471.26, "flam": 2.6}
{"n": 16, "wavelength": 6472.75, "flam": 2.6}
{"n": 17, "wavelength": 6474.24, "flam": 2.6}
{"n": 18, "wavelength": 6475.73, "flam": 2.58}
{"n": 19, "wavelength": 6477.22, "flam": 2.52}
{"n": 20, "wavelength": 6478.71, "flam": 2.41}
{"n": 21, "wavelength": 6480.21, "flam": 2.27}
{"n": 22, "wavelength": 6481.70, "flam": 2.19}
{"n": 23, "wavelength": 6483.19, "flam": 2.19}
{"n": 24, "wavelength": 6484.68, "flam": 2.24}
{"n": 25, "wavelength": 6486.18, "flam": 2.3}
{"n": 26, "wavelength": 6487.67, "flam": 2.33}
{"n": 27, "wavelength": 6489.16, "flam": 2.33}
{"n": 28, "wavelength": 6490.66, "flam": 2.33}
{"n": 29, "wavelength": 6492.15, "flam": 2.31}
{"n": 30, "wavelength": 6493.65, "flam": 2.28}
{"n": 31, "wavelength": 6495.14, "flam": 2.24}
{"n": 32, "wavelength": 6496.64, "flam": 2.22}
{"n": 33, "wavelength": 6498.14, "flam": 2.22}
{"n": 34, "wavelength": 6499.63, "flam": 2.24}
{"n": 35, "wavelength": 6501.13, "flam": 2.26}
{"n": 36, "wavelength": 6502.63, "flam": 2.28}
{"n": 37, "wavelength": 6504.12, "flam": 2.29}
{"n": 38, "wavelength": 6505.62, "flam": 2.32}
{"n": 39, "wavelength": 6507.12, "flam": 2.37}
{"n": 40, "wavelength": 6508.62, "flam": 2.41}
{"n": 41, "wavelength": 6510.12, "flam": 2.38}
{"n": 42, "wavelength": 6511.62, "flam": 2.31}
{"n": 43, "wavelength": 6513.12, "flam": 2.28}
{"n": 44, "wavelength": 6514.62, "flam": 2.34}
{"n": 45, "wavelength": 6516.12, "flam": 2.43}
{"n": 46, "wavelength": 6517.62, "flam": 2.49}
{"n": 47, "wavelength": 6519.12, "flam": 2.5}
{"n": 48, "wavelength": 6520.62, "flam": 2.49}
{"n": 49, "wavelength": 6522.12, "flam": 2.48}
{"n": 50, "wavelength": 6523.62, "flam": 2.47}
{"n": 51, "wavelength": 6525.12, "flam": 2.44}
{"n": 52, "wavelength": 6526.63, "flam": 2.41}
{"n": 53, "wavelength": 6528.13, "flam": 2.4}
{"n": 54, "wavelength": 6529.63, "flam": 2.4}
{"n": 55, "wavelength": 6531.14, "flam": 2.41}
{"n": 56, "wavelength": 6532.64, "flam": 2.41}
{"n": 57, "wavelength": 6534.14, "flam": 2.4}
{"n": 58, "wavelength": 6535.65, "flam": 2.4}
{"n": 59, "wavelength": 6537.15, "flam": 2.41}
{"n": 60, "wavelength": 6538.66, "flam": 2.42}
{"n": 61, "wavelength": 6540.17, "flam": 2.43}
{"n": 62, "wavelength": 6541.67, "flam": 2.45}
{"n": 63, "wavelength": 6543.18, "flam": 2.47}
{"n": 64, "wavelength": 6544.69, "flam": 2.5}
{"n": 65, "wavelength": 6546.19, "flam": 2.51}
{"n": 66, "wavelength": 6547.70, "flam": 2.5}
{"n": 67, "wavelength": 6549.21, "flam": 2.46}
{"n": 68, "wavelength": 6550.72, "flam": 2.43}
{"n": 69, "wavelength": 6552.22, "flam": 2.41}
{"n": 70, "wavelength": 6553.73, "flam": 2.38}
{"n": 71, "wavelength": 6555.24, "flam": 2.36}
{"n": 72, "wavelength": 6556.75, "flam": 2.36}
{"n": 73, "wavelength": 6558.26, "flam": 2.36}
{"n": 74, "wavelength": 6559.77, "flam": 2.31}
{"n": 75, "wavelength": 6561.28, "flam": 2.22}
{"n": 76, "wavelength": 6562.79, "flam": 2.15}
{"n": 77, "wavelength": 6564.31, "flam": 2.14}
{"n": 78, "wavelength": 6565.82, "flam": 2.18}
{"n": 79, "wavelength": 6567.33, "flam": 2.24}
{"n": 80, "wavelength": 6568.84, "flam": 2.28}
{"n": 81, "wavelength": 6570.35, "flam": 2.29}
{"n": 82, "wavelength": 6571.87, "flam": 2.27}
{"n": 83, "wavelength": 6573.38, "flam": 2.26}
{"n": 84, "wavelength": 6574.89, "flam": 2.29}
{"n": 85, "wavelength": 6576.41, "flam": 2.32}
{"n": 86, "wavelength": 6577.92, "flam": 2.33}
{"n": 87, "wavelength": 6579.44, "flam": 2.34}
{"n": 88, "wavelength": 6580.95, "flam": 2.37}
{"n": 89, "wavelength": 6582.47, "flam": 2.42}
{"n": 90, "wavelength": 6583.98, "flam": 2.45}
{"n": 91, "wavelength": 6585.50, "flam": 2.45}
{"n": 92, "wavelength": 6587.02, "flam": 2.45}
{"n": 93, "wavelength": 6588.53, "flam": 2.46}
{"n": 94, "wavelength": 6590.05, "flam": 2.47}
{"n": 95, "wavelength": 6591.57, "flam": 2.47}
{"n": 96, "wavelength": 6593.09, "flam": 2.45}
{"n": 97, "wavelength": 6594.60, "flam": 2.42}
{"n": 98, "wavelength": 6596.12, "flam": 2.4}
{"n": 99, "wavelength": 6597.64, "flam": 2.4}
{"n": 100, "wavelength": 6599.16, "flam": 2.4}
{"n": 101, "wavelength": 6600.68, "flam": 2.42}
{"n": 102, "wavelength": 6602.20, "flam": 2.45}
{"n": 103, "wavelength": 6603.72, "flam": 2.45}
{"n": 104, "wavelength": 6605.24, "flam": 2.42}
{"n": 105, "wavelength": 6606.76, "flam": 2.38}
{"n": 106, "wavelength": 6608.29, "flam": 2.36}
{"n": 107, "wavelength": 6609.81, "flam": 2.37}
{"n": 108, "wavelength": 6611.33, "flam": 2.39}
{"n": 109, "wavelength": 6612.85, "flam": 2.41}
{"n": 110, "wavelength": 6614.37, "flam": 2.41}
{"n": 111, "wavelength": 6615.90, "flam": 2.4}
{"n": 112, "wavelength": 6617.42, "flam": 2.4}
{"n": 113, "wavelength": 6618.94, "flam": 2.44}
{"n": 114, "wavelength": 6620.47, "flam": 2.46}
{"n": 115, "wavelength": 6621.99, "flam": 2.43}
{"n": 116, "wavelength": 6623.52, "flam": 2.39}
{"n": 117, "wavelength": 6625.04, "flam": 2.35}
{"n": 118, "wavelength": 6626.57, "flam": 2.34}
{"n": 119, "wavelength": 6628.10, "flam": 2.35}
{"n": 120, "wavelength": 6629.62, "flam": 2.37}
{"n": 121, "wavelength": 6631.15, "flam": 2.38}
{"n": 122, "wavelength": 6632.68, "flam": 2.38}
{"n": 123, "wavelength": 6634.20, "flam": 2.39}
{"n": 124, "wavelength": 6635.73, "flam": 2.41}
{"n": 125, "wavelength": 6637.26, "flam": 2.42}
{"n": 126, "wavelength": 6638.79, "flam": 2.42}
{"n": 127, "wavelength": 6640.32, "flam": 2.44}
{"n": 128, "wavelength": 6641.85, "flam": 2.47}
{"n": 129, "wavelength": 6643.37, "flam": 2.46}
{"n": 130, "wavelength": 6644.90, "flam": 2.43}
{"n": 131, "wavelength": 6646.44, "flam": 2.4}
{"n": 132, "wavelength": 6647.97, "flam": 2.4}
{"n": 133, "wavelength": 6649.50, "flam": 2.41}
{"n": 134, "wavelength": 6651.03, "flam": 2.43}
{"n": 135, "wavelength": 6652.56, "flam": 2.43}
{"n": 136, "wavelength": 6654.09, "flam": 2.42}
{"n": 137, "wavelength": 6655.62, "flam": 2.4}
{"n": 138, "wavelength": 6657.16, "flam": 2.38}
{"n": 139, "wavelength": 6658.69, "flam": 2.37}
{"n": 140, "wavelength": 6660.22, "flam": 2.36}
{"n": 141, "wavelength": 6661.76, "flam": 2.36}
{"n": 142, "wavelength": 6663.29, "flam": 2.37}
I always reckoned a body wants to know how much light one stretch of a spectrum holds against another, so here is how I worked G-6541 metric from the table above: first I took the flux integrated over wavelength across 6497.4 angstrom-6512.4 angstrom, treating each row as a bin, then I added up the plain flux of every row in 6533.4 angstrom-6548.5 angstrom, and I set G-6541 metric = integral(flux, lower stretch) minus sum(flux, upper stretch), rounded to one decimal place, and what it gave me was 10.1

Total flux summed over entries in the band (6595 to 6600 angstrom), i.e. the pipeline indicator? 7.20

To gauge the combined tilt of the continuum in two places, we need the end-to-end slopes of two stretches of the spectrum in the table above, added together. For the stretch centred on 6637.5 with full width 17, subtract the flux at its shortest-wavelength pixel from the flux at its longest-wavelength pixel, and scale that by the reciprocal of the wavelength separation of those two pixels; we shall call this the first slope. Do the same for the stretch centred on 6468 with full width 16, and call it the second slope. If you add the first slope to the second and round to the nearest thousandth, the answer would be 0.011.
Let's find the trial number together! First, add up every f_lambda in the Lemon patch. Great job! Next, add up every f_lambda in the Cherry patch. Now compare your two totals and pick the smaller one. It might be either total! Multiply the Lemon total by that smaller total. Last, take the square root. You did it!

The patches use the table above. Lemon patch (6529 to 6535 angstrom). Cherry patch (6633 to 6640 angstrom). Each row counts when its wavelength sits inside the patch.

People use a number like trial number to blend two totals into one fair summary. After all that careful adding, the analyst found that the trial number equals 9.62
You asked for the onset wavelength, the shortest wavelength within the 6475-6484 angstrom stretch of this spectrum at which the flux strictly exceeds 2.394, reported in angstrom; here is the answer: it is 6475.73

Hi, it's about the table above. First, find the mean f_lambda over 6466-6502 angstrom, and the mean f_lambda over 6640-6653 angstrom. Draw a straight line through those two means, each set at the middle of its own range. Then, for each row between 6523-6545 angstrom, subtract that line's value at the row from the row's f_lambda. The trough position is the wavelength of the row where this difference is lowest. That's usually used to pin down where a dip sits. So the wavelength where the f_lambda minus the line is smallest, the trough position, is 6535.65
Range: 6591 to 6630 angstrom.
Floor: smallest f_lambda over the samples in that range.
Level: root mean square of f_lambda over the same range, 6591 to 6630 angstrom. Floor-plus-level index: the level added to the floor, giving 4.75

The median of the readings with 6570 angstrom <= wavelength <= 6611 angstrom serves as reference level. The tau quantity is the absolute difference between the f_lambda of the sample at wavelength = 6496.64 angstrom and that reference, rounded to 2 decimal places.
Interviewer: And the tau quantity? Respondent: 0.18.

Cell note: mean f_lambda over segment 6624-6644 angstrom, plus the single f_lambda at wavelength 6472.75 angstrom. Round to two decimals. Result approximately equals 5.00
